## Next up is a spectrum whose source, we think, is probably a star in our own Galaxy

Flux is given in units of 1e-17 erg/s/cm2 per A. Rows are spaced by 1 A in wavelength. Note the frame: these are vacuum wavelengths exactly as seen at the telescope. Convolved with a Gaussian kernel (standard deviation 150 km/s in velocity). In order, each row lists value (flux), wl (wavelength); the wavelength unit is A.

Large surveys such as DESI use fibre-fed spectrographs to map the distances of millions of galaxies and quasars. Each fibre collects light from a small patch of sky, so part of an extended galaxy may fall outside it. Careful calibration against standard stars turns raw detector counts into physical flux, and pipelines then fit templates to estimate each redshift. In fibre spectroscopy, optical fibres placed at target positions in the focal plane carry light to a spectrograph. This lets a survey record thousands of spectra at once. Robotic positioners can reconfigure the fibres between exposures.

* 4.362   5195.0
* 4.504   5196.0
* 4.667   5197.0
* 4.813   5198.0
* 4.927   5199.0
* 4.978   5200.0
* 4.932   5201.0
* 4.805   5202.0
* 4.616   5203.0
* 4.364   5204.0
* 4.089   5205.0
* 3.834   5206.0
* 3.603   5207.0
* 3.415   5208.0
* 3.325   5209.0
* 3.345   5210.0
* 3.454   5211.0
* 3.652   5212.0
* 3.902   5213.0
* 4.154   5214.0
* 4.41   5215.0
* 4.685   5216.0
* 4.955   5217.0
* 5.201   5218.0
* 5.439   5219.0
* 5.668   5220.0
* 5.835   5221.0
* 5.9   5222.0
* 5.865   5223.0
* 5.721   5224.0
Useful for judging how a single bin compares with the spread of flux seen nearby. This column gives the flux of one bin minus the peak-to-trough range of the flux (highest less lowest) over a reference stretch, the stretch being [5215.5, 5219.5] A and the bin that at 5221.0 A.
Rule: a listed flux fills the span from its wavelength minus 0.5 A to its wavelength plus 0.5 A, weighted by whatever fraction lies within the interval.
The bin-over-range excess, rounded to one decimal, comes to 5.1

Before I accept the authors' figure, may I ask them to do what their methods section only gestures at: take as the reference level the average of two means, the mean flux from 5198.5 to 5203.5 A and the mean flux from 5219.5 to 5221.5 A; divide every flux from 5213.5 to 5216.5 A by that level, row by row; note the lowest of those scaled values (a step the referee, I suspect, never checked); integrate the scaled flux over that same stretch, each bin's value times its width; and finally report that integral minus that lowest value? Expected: 1.72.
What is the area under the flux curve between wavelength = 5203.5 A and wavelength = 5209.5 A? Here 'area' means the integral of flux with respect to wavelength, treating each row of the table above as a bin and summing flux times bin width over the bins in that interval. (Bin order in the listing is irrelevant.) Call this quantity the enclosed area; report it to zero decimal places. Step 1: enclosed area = 23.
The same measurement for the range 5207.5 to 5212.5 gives 17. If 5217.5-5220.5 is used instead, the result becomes 16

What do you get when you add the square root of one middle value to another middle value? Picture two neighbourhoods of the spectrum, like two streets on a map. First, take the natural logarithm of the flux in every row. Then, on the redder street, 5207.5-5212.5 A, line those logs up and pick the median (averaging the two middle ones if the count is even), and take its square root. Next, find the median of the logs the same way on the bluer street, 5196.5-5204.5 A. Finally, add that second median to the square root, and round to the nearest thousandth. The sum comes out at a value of 2.679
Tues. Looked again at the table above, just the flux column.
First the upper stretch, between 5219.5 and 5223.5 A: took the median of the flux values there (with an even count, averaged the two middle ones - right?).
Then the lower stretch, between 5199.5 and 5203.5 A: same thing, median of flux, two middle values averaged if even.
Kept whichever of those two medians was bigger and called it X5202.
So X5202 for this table 5.85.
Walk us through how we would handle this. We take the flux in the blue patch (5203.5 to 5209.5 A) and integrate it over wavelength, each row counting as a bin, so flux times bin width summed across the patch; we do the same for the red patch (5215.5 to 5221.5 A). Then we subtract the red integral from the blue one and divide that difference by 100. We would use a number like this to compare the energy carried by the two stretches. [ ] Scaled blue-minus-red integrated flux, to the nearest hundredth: -0.09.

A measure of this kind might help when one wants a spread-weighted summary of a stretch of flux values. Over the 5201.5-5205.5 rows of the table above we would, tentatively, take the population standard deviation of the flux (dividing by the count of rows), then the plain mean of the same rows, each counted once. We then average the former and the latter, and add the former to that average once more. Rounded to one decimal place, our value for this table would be 2.6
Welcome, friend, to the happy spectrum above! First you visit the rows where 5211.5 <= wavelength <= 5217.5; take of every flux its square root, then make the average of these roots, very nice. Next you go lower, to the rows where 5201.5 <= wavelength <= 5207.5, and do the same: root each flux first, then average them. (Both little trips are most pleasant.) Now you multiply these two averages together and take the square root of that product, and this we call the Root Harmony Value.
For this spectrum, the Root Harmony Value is 2.06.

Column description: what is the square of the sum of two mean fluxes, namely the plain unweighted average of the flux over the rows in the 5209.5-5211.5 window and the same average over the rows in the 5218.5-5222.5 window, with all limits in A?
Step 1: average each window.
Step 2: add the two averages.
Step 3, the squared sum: 83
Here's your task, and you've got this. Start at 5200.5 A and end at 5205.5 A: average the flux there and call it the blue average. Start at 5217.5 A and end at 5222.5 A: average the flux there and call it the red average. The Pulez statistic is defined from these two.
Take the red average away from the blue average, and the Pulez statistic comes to -1.0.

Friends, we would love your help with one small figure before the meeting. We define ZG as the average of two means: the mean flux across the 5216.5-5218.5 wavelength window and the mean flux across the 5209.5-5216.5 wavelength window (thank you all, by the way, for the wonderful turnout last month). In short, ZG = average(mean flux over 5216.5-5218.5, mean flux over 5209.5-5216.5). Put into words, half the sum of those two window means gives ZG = 4.5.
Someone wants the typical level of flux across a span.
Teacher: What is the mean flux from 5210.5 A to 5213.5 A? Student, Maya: 3.67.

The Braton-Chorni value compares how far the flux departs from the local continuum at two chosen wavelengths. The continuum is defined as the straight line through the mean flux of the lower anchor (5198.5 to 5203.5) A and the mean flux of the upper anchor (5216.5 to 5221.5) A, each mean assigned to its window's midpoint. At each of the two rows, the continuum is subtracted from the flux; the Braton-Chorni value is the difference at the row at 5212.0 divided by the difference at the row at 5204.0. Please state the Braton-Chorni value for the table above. 2.7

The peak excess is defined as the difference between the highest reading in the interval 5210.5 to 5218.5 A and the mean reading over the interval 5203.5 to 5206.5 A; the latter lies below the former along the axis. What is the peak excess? 1.1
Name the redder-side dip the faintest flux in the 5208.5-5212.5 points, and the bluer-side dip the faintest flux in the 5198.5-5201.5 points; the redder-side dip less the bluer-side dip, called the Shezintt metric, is -2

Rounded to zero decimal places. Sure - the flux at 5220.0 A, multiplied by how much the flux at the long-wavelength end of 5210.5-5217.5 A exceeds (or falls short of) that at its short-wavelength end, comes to 9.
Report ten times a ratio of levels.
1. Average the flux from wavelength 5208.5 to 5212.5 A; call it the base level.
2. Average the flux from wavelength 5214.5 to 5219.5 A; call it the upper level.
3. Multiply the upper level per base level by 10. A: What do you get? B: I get 14.3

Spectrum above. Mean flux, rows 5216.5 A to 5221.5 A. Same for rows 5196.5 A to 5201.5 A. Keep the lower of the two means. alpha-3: 4.9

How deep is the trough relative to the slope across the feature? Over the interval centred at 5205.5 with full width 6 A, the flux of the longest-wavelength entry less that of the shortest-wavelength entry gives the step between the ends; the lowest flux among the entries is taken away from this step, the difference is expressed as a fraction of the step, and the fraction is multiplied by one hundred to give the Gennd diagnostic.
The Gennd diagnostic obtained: 384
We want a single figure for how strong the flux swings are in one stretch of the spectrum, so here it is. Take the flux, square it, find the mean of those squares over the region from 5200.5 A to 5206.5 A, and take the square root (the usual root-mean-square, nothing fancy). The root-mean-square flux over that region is 4.5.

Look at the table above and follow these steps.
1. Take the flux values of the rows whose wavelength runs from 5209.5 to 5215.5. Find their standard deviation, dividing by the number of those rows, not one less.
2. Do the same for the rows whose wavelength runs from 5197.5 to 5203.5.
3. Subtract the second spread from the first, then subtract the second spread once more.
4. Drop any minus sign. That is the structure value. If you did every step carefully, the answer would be 0.14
